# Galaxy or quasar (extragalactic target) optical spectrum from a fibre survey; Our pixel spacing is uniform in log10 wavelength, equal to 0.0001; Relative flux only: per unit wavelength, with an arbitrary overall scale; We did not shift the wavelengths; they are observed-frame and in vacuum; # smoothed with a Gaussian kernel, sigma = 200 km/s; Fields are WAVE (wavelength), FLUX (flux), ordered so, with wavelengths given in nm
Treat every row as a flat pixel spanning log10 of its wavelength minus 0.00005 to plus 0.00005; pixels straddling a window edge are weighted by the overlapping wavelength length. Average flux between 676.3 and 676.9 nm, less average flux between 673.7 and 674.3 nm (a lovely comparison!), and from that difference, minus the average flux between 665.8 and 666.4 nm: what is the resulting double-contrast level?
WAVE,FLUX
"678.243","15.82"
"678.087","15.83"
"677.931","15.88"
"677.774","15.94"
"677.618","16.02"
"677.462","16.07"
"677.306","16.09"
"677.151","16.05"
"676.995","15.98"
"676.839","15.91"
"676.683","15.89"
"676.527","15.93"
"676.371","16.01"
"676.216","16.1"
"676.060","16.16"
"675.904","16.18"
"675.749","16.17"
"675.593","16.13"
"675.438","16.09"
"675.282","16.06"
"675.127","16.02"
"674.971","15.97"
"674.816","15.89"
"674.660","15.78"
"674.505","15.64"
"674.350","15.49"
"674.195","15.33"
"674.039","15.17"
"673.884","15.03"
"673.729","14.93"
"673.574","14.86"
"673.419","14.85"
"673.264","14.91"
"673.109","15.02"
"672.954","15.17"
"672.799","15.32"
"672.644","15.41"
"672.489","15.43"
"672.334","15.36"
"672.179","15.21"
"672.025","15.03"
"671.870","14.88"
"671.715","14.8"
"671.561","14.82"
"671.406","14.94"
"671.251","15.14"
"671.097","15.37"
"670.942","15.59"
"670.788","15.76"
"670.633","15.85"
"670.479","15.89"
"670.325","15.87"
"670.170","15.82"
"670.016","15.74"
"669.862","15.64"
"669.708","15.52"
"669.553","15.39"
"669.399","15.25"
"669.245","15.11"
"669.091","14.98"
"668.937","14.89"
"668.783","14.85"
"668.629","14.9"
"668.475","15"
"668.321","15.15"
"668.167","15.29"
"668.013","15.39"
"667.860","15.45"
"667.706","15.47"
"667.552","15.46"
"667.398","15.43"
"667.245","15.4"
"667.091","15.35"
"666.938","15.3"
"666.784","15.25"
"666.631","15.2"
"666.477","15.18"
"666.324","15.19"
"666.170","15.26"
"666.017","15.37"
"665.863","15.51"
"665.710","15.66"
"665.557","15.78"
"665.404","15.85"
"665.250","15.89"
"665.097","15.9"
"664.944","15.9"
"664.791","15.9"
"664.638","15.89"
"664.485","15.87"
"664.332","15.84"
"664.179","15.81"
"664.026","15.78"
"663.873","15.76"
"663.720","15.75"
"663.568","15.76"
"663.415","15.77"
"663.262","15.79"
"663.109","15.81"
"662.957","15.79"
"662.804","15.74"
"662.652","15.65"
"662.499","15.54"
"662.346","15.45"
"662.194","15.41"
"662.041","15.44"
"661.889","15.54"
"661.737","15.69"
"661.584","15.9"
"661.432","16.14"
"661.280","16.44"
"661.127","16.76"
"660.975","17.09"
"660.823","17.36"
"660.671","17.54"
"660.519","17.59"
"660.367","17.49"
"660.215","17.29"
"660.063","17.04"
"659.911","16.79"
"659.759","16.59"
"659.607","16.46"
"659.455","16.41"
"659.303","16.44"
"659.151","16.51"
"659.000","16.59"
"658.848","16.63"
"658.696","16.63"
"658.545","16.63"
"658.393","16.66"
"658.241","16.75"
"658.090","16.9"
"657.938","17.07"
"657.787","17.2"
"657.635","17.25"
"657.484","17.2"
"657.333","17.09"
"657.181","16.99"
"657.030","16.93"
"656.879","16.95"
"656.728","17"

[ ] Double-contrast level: -14.5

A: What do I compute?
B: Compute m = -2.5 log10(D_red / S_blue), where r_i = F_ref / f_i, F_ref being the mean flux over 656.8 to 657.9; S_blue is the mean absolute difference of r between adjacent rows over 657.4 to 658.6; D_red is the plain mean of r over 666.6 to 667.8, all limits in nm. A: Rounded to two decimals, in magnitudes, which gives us -5.73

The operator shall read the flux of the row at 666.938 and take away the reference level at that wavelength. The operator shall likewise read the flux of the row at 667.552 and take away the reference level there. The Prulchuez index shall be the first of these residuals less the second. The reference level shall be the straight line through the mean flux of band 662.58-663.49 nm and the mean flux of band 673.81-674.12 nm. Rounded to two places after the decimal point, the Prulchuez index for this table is -0.20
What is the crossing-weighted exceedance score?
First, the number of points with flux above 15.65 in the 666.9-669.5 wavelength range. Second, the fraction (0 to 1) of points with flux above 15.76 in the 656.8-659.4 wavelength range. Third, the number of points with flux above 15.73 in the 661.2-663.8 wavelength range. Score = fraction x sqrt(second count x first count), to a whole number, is 0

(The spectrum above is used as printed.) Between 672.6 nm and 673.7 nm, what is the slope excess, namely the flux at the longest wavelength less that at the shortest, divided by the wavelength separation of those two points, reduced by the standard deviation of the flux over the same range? -0.8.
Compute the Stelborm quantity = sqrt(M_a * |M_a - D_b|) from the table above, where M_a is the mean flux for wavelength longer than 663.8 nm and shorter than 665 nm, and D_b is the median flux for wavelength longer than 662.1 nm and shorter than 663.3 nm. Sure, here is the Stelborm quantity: 1.5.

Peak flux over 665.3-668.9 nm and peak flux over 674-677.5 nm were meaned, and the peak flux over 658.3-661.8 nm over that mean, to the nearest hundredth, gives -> 1.10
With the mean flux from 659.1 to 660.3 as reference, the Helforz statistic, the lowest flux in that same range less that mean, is -0.28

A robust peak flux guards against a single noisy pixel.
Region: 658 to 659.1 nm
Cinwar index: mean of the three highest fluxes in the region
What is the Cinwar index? 16.8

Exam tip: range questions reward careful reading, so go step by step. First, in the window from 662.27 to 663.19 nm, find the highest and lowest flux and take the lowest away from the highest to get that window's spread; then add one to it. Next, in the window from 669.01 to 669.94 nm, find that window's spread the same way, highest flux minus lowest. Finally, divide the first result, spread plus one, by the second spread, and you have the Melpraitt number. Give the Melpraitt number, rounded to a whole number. 2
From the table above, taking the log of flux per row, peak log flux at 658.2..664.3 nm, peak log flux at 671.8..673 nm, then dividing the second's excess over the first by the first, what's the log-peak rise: -0.0457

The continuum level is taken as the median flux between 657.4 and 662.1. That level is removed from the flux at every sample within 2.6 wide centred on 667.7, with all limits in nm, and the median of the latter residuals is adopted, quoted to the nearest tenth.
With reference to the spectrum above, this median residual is -1.4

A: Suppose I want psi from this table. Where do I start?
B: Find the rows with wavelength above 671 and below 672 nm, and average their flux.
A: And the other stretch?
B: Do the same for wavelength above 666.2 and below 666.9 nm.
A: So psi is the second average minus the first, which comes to 0.21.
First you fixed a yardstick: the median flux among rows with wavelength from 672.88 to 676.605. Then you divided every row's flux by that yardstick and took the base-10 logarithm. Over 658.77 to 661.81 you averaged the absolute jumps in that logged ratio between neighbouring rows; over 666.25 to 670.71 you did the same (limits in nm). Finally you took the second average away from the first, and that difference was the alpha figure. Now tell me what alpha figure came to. 0.0025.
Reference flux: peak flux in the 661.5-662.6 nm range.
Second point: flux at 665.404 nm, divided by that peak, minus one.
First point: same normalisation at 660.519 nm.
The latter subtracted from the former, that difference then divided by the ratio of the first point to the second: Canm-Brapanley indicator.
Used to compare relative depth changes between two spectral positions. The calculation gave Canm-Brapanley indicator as 0.003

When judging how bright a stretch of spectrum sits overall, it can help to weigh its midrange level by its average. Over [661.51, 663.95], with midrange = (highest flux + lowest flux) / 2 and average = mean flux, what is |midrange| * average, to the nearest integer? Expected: 245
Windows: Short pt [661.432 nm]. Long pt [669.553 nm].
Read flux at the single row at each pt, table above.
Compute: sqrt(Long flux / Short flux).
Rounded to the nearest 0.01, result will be 0.98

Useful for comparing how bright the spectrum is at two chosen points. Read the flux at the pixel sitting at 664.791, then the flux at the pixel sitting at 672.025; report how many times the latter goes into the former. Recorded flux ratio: 1.06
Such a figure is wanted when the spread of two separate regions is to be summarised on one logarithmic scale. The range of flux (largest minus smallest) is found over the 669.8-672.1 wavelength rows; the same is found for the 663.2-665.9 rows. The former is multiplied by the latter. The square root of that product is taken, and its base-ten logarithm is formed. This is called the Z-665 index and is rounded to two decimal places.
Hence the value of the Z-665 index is -0.19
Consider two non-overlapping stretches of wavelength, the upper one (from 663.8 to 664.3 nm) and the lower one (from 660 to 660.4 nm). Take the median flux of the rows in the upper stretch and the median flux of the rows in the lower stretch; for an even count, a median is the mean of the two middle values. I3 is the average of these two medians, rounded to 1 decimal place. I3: 16.5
